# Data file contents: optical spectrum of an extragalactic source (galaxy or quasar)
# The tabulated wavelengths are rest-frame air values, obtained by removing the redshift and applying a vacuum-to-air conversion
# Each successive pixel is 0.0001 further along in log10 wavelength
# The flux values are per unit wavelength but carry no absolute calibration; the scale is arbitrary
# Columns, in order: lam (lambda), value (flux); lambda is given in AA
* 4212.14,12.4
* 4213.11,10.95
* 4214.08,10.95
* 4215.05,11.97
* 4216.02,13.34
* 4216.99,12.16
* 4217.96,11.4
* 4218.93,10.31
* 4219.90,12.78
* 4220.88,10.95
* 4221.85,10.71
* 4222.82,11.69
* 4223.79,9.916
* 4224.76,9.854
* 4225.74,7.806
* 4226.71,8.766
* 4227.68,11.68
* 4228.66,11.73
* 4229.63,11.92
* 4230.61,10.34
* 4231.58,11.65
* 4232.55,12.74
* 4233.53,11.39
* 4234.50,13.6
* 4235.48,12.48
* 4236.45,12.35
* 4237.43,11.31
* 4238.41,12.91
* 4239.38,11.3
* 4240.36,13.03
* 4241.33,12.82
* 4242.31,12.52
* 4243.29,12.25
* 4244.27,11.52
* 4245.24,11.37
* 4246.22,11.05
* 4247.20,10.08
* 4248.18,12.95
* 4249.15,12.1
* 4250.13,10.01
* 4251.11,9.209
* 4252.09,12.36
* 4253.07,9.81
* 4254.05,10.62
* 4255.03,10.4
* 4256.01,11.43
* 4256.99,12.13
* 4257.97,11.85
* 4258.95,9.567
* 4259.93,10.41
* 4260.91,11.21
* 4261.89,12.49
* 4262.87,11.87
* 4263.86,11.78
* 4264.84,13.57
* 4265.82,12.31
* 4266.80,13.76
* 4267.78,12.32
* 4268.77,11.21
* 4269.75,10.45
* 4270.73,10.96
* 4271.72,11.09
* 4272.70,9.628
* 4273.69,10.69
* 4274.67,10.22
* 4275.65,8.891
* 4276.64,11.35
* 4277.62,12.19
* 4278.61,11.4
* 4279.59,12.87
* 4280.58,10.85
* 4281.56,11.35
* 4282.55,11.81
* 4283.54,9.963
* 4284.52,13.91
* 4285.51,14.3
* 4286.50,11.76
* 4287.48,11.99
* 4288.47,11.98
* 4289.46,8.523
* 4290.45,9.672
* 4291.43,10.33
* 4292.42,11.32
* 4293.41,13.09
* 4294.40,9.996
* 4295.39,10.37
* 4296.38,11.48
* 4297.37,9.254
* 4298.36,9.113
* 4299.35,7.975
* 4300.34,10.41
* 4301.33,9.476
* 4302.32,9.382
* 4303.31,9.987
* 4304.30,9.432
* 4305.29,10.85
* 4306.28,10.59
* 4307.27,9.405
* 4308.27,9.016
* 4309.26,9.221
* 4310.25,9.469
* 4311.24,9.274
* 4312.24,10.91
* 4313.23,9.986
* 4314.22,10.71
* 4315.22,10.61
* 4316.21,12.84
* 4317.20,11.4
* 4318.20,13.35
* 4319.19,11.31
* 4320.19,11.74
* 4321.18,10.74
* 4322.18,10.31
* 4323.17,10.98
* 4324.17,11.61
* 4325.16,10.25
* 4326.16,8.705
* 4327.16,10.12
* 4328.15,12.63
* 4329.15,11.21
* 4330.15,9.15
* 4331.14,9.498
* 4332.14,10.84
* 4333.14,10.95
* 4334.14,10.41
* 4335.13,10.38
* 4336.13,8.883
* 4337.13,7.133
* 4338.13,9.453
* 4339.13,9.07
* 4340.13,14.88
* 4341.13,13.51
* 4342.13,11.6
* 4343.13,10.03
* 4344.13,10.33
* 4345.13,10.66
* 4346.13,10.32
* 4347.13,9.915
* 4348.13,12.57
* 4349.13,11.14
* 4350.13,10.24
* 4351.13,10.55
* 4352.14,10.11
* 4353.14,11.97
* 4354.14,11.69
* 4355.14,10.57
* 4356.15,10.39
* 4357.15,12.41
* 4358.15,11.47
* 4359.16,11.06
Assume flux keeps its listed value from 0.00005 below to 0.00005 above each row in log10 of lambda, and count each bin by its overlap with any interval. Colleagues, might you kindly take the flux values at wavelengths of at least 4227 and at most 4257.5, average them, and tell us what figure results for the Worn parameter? 11.6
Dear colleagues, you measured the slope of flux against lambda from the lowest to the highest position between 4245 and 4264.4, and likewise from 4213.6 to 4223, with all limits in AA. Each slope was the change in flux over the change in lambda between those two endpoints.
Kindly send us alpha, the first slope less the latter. -0.1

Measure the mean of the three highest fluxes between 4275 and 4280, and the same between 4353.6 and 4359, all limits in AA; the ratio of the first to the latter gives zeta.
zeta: 1.03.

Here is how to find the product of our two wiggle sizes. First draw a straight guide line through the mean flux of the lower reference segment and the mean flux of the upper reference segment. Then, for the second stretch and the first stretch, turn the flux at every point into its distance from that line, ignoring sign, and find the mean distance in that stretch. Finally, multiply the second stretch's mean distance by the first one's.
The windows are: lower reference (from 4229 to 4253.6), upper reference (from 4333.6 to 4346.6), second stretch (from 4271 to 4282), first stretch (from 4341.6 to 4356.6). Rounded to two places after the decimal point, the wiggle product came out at 0.53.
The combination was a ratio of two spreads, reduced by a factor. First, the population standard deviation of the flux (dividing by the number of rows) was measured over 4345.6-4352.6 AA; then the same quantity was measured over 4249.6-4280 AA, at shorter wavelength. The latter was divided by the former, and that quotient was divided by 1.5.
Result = 0.95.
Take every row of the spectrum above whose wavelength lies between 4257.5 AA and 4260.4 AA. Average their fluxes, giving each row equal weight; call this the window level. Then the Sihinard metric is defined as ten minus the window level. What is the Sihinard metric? -0.61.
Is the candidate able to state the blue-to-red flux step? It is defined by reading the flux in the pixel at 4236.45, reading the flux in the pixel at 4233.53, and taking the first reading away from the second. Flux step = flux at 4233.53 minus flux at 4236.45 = -1.0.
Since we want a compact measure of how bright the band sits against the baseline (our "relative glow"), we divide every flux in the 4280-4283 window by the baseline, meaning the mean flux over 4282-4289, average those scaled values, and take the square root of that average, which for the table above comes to 0.96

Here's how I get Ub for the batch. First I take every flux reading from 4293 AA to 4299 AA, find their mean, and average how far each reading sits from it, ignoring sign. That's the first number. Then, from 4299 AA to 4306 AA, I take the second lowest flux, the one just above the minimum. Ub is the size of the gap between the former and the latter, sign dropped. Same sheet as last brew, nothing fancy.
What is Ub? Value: 8.2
